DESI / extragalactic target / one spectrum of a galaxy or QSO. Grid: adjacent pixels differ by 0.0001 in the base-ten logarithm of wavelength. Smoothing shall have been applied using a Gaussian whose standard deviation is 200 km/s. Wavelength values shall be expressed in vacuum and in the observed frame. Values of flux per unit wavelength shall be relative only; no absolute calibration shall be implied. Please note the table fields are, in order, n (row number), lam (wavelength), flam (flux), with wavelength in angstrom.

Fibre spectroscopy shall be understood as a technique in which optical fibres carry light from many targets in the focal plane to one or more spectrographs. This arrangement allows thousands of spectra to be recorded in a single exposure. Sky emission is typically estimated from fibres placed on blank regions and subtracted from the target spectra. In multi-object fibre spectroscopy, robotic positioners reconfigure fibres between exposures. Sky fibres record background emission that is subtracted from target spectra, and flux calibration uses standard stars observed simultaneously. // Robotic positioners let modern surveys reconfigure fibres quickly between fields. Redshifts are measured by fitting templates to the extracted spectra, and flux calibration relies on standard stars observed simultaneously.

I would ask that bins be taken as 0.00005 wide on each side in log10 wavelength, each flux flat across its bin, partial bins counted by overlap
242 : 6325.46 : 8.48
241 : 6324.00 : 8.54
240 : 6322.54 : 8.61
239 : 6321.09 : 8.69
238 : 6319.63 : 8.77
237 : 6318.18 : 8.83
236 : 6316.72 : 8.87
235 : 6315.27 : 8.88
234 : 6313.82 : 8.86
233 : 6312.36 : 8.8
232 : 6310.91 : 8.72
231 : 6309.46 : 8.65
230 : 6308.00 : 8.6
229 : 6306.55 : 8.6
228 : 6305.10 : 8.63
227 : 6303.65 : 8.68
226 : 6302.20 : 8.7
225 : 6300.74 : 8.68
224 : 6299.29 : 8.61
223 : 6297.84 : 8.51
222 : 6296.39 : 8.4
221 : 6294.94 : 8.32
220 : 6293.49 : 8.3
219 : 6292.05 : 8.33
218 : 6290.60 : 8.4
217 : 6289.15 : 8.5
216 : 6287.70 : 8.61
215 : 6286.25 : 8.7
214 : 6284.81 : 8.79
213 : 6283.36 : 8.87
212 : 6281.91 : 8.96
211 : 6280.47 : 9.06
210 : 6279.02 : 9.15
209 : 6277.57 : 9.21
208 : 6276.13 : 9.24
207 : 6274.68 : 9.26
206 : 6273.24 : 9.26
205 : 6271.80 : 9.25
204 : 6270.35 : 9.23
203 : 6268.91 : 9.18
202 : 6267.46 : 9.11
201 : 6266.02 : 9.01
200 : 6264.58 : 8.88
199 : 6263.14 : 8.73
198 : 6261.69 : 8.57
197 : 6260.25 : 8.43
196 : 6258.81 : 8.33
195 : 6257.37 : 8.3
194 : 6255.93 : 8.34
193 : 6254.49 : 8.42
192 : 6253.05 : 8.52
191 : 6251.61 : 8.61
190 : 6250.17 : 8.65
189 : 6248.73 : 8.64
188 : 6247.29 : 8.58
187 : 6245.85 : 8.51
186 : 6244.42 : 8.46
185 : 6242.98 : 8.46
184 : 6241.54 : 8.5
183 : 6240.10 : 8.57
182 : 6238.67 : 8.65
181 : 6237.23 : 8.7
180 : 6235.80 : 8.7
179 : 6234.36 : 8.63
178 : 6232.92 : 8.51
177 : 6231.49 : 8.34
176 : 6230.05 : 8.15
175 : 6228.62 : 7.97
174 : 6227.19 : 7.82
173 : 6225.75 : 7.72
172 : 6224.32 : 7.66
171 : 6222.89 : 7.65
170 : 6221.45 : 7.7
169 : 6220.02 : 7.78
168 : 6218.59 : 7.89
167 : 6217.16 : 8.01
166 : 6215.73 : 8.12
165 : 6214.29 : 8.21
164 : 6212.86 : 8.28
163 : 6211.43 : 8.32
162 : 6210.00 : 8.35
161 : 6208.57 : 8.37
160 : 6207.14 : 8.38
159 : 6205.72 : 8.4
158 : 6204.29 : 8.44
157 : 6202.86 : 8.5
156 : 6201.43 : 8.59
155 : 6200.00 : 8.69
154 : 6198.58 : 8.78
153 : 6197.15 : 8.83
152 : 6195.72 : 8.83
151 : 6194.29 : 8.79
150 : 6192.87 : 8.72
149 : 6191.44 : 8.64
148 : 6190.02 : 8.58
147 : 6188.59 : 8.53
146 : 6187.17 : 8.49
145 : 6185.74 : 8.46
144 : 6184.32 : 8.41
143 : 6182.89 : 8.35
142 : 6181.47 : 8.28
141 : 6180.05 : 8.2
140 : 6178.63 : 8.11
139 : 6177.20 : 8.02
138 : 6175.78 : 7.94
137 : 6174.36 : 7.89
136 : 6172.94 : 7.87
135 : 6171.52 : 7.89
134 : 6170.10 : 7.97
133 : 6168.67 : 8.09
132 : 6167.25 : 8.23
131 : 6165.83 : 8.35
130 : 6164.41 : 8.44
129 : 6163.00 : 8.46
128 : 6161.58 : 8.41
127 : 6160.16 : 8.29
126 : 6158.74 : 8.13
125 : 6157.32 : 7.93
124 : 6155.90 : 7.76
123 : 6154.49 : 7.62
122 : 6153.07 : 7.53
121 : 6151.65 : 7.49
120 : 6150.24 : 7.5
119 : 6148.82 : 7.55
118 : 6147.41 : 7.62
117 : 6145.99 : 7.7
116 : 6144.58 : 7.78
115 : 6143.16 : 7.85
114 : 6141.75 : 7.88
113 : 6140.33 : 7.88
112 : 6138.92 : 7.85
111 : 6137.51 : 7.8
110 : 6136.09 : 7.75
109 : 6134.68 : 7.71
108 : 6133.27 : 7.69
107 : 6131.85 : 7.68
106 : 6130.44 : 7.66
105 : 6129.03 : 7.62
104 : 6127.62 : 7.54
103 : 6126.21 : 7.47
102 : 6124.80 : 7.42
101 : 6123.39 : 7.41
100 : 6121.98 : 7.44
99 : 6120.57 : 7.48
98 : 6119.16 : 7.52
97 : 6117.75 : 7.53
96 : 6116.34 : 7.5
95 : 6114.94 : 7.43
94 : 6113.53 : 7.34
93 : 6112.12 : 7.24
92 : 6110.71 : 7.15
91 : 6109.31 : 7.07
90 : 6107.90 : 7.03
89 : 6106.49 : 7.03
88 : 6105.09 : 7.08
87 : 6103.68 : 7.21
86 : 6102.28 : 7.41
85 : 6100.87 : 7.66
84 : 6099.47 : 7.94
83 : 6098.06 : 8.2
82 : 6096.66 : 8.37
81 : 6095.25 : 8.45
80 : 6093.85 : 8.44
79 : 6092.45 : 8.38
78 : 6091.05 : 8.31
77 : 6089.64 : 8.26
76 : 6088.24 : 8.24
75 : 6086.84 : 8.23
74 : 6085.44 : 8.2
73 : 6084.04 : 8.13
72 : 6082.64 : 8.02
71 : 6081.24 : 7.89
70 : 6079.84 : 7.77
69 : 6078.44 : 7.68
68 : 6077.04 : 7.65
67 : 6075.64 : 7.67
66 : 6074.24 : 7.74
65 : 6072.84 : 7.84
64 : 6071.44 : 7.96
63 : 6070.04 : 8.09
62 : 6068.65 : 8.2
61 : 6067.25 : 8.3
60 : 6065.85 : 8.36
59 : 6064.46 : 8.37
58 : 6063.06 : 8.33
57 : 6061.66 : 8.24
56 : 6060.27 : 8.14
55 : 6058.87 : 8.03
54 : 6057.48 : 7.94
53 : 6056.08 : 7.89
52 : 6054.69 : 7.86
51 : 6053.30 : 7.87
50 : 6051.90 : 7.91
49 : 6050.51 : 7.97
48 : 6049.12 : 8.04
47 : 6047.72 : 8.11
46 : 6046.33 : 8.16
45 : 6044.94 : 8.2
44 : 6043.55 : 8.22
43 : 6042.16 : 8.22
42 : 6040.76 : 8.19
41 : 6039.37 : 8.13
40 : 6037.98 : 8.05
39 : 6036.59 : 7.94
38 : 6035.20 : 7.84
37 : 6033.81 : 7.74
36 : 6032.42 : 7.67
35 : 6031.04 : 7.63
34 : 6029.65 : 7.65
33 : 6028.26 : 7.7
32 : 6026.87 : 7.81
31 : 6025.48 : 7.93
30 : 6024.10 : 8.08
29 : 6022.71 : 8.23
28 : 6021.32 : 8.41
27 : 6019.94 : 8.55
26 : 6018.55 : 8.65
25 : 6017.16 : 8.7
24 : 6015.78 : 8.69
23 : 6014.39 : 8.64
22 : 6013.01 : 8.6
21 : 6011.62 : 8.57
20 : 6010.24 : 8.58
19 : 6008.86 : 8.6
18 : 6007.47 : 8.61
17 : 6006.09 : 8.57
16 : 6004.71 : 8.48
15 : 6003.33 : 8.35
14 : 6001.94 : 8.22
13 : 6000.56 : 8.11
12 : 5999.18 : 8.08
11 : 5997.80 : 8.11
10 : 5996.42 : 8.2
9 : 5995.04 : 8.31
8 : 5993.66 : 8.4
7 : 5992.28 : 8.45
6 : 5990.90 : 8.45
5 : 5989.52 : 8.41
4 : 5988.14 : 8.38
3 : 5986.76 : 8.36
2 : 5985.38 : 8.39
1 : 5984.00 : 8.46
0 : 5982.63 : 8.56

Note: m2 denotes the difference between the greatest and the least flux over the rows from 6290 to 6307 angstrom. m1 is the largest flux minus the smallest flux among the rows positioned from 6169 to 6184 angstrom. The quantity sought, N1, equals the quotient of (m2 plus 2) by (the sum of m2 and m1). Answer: 2.7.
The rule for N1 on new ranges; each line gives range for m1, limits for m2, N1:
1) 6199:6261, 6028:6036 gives 1.8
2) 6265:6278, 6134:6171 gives 2.4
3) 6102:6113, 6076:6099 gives 2.4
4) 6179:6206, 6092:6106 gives 1.7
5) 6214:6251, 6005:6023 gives 1.6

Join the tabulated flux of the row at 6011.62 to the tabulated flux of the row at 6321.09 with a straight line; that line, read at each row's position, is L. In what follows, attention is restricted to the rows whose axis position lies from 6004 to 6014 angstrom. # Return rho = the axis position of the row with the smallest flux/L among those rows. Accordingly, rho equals 6004.71 angstrom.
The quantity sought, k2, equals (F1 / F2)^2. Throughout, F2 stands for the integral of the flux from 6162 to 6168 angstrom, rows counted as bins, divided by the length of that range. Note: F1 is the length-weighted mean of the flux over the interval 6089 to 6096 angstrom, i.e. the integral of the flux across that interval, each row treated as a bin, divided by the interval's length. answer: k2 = 1.00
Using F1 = 8.36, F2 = 8.4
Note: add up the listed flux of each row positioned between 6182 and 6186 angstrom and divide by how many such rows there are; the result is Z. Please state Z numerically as 8.41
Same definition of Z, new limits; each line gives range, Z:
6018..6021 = 8.60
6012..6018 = 8.66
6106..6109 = 7.03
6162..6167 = 8.42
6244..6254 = 8.57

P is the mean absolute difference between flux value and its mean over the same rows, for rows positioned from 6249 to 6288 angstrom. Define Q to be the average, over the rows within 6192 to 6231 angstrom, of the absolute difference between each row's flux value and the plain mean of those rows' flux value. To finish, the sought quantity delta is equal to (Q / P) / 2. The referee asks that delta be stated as 0.6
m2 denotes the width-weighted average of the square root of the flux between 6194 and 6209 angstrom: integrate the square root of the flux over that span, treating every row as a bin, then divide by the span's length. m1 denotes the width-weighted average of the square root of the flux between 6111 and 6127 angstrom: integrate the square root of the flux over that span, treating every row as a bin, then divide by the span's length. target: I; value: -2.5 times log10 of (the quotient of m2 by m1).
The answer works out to -0.080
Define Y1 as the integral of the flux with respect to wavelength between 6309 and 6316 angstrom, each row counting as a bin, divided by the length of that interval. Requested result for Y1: 8.80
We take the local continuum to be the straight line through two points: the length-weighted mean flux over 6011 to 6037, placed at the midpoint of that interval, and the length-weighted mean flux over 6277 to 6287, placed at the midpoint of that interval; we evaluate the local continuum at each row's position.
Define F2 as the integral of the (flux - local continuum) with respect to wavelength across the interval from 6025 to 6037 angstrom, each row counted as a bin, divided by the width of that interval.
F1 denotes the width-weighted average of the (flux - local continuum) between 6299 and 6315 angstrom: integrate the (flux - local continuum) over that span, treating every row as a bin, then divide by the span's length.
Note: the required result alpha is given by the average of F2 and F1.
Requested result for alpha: -0.38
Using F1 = -0.34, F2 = -0.42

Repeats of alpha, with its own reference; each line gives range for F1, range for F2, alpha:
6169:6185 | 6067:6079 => -0.48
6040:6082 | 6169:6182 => -0.43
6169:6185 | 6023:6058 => -0.40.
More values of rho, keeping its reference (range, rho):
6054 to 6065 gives 6054.69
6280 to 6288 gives 6287.70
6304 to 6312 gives 6308.00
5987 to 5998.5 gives 5997.80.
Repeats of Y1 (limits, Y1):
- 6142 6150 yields 7.70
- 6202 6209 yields 8.43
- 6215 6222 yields 7.90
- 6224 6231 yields 7.89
